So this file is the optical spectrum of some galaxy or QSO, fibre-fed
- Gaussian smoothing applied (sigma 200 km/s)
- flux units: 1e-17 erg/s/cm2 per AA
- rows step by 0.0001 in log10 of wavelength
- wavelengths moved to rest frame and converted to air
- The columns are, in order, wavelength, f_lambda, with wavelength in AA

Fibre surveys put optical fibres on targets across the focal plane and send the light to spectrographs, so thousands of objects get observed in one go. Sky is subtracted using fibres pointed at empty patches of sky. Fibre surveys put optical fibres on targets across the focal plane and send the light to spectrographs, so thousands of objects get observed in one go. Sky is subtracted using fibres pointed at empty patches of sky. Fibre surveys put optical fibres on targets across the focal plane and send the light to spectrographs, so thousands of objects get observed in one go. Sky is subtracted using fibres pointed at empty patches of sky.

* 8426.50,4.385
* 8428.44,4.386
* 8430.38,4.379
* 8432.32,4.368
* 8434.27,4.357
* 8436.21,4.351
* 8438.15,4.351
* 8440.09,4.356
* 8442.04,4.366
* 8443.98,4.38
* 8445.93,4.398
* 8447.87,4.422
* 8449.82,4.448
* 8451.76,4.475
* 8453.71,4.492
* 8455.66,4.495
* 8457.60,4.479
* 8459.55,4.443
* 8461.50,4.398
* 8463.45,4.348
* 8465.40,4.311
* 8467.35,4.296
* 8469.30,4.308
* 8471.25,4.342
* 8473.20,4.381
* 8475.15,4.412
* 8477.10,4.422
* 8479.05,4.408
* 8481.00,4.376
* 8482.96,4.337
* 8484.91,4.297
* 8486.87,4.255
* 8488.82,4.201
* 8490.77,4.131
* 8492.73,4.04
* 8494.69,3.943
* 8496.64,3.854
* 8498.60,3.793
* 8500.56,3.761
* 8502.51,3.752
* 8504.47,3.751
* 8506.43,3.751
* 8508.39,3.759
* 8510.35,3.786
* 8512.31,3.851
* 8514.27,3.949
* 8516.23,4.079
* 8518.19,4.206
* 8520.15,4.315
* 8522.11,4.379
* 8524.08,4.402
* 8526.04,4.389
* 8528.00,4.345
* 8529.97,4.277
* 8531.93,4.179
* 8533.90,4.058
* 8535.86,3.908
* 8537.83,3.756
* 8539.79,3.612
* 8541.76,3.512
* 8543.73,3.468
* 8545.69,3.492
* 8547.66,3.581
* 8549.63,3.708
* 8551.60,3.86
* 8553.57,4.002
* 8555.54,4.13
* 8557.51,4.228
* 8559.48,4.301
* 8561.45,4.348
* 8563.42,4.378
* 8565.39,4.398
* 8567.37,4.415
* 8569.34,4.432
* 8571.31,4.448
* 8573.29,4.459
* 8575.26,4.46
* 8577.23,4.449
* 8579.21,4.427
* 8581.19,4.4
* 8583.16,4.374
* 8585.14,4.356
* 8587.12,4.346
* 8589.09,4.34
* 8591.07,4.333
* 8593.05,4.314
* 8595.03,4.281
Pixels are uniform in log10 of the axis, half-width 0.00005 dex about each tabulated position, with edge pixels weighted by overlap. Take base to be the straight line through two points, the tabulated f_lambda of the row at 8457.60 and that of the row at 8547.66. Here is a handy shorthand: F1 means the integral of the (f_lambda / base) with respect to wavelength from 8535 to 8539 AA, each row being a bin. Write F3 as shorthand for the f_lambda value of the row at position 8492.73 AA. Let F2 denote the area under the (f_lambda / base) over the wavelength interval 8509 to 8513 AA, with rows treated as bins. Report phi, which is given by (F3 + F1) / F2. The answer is 2.1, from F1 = 4.1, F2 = 3.86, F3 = 4.04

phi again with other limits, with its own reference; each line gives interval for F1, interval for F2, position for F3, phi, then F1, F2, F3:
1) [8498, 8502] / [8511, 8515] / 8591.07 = 2.0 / 3.7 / 3.96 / 4.333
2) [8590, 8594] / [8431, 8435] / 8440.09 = 2.7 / 5.5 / 3.69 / 4.356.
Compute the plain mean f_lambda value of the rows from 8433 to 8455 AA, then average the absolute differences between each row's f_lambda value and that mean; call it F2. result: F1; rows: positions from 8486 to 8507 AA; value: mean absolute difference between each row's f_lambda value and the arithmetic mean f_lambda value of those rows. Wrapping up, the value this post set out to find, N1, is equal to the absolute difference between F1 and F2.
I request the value 0.12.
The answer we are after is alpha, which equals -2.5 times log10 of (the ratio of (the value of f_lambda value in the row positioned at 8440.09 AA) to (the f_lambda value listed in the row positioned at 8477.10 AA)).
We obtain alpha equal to 0.016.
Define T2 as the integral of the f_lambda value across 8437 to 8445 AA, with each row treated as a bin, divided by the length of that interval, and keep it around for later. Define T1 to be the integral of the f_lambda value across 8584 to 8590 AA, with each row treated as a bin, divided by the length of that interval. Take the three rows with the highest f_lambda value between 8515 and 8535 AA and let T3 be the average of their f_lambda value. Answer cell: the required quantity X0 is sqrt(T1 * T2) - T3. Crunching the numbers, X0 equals 0.0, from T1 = 4.35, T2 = 4.4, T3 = 4.39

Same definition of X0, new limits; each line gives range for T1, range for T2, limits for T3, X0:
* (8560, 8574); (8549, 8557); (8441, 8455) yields -0.3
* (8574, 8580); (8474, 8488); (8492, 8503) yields 0.5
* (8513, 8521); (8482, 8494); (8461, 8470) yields -0.2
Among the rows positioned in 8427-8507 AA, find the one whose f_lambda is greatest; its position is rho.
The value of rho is 8455.66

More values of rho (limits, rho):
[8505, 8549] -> 8524.08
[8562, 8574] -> 8573.29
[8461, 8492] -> 8477.10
